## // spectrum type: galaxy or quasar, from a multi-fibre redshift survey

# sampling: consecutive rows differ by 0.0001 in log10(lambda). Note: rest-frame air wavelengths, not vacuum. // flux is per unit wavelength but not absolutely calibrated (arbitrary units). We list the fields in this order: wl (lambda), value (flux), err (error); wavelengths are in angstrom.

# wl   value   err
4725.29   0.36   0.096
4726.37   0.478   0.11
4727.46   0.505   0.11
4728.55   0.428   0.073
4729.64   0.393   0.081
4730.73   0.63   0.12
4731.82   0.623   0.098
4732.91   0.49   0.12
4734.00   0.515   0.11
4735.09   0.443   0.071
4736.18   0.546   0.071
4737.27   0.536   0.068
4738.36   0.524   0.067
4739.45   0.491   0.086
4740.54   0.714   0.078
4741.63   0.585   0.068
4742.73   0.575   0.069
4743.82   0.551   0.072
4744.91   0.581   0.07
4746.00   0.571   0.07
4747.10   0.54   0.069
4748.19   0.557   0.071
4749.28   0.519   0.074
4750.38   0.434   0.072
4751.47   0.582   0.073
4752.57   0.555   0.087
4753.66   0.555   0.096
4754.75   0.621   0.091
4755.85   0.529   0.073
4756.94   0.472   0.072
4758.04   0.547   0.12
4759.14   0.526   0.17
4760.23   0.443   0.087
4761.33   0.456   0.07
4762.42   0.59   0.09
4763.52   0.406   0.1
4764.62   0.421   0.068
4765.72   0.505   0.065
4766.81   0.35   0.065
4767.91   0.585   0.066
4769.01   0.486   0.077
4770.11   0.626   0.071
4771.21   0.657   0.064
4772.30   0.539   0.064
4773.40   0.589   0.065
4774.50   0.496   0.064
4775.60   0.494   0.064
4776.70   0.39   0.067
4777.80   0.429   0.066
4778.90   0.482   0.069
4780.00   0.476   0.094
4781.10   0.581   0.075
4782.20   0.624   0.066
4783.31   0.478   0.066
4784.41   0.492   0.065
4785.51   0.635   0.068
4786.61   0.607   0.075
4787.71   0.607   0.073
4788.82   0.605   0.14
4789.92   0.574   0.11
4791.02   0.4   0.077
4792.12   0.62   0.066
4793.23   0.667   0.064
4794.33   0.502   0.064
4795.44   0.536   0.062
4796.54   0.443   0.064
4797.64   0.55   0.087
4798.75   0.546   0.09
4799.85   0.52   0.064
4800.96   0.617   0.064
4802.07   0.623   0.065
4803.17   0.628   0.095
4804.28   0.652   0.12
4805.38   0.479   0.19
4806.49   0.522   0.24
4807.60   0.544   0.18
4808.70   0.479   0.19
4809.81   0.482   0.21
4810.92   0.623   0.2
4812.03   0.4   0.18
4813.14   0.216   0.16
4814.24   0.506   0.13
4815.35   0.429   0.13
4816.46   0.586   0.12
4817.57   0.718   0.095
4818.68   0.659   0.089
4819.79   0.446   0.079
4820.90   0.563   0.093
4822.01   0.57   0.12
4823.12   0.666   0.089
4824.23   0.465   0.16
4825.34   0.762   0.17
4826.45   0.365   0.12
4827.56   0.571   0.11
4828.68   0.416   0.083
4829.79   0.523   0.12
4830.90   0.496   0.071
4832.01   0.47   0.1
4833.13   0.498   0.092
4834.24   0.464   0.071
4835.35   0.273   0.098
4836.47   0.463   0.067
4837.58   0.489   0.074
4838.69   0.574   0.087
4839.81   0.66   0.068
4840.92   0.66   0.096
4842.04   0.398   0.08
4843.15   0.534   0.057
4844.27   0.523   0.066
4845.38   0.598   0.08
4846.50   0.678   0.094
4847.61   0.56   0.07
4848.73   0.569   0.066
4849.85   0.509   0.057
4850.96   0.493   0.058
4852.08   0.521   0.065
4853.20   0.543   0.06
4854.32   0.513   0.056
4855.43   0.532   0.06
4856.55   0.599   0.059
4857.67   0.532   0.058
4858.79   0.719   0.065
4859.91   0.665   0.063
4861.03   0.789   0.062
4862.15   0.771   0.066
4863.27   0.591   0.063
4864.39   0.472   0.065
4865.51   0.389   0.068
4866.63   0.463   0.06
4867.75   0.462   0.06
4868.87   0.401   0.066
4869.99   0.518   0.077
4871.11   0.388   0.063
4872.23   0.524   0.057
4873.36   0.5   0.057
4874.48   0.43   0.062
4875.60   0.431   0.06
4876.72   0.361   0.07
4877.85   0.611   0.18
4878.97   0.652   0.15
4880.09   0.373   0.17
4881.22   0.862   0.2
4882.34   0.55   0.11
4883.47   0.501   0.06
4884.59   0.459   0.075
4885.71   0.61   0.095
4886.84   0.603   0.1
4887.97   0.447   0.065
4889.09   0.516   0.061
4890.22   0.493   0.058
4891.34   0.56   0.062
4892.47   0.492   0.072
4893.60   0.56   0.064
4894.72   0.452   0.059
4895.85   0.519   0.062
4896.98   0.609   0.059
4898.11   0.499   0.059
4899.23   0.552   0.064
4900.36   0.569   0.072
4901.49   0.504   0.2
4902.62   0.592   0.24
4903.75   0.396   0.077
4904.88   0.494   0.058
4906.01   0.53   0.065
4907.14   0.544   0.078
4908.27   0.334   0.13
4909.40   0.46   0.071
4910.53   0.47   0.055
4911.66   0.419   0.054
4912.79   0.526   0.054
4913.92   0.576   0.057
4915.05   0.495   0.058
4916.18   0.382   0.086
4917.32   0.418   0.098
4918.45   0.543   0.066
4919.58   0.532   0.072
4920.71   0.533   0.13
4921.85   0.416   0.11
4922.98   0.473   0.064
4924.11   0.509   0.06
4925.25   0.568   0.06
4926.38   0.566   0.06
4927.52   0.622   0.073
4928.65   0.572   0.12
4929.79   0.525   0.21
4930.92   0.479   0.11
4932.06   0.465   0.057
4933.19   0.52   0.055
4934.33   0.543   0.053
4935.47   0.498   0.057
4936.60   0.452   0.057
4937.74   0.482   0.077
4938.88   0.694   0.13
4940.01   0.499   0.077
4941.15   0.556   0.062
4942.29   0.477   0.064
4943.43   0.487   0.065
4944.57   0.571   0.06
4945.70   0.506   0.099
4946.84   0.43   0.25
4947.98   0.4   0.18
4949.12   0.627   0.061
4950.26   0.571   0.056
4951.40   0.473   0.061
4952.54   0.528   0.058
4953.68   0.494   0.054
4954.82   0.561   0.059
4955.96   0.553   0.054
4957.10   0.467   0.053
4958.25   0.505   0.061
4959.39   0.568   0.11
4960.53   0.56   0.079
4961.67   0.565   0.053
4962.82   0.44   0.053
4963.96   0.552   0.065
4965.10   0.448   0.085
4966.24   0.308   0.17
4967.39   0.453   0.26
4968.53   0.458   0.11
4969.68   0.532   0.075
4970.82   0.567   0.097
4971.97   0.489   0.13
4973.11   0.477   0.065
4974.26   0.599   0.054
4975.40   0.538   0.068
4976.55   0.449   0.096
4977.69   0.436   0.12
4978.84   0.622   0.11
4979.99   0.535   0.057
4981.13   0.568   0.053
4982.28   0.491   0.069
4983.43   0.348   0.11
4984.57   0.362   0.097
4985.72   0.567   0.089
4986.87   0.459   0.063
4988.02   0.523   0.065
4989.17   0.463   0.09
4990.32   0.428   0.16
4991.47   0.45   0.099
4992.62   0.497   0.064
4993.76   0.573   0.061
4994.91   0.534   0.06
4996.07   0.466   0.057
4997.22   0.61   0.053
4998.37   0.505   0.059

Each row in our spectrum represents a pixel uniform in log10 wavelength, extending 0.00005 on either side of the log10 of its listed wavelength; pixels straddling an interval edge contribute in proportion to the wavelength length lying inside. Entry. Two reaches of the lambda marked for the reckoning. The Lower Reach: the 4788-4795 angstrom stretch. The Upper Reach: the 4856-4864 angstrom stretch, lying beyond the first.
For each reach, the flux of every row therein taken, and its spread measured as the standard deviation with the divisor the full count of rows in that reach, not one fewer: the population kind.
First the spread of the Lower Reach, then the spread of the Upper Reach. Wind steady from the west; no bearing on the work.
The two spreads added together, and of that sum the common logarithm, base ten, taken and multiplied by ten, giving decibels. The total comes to -7.5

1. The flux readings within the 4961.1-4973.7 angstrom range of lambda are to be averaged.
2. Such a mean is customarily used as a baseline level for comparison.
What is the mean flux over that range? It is 0.481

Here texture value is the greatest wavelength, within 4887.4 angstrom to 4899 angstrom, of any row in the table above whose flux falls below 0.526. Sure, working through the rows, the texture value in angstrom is 4898.11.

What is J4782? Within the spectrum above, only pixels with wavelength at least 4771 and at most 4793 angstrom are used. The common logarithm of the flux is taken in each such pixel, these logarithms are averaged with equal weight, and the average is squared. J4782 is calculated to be 0.075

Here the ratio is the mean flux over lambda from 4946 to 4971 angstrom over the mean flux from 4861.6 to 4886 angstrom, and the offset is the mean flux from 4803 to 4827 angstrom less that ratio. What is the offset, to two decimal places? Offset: -0.44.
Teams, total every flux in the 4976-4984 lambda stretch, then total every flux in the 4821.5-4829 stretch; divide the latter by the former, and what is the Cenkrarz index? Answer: 1.11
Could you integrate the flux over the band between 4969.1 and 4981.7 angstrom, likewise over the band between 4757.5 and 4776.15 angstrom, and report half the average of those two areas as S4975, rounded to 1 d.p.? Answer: 4.1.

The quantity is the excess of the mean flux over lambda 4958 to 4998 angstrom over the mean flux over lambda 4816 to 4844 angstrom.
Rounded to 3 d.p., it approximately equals -0.033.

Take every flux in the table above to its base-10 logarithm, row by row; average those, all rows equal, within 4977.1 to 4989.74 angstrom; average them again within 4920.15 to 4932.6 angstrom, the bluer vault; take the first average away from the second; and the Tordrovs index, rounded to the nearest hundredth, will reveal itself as 0.03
